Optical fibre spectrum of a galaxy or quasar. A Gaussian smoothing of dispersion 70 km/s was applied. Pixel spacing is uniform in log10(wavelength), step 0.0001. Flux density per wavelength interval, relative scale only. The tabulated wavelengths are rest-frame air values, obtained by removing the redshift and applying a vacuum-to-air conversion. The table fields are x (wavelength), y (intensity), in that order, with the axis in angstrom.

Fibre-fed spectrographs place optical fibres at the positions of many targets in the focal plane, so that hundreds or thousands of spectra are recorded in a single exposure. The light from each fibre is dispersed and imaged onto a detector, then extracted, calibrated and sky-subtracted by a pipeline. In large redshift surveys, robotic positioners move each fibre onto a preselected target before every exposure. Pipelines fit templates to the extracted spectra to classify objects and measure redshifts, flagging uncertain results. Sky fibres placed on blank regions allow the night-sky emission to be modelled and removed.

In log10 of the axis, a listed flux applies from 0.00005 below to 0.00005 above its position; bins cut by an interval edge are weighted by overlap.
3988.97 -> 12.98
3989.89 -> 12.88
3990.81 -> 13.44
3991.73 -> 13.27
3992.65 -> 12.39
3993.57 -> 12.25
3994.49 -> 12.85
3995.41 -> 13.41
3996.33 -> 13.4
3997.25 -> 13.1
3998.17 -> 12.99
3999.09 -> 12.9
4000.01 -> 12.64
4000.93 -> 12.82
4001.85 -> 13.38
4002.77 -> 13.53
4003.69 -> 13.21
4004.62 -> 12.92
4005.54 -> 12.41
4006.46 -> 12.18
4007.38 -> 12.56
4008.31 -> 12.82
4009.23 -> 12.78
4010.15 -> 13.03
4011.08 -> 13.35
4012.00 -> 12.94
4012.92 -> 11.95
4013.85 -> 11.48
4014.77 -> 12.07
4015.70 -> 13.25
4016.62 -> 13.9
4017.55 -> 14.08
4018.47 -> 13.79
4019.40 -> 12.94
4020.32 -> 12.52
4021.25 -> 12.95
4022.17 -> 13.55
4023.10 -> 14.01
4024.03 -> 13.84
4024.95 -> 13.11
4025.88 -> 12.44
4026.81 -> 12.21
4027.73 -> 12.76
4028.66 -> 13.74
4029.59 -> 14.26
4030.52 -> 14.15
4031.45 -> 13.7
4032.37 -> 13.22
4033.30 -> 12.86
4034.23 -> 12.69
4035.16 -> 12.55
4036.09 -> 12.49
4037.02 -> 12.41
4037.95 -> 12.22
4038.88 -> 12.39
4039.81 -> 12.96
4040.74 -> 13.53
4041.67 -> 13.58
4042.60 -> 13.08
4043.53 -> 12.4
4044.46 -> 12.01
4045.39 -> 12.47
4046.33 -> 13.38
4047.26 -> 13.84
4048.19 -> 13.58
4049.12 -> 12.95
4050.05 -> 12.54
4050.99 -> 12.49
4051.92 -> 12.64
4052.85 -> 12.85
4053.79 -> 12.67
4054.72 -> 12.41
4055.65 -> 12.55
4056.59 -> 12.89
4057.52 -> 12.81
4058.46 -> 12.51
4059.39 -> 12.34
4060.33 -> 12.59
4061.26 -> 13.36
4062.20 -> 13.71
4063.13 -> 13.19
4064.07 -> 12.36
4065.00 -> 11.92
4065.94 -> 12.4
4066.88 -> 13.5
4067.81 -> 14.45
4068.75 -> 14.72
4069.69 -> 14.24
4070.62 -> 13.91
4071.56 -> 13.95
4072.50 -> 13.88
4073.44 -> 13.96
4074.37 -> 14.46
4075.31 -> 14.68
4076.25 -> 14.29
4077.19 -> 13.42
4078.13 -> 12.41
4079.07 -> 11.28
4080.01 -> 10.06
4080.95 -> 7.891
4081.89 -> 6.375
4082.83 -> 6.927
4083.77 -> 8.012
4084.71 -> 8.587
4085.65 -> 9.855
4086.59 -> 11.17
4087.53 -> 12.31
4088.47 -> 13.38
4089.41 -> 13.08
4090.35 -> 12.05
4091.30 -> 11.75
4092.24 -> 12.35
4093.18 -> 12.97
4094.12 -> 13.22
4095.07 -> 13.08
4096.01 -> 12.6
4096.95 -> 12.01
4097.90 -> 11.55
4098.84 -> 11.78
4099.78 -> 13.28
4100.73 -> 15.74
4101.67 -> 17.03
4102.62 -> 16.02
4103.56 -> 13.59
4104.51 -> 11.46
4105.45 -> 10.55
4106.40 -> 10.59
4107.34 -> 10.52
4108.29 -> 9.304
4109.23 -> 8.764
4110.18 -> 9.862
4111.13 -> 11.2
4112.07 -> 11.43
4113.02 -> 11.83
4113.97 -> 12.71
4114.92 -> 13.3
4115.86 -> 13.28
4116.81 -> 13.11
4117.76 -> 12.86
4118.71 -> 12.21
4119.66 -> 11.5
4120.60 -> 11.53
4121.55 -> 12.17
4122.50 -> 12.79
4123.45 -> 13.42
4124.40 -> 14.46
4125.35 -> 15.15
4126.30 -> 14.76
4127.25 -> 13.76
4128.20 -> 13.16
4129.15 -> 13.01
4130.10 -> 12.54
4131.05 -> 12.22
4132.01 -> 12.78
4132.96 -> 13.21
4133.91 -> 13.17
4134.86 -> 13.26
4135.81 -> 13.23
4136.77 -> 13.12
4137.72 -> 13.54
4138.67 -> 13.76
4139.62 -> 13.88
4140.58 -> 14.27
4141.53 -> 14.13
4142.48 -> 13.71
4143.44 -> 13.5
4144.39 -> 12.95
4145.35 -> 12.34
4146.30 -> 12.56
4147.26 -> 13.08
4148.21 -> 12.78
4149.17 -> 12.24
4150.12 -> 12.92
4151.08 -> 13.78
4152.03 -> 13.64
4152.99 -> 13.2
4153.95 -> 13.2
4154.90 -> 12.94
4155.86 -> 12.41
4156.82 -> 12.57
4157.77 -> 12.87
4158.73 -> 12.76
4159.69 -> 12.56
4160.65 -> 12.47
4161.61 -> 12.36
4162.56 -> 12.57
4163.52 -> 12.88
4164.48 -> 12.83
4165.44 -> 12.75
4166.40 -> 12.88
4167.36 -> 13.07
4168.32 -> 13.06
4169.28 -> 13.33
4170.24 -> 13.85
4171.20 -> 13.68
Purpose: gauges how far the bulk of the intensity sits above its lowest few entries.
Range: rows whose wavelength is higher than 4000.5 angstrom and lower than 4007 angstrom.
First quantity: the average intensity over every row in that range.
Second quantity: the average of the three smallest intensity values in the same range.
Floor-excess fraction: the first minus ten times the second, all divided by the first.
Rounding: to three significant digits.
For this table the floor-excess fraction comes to -8.65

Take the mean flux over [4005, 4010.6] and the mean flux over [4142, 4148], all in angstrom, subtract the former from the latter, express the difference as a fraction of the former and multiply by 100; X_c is 3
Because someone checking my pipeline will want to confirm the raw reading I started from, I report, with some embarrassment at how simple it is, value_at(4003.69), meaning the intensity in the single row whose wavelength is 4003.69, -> 13.21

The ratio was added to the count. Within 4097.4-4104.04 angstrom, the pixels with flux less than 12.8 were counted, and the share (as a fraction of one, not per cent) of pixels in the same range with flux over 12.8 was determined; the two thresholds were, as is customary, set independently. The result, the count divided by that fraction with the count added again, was 5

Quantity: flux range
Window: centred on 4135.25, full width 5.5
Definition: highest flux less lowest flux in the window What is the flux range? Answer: 0.42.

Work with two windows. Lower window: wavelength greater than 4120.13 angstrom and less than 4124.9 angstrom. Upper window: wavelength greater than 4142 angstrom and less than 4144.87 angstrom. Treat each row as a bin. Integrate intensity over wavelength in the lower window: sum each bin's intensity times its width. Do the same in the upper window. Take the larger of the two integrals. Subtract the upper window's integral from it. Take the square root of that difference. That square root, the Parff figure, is 4.8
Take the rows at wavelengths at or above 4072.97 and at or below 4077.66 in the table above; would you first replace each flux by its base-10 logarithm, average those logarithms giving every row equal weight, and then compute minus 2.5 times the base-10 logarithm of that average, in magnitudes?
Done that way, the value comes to -0.153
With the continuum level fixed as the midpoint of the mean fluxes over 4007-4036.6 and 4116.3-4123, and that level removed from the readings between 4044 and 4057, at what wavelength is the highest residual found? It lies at 4047.26 angstrom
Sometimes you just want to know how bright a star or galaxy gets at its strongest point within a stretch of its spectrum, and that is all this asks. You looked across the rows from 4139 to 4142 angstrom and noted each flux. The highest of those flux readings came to 14.27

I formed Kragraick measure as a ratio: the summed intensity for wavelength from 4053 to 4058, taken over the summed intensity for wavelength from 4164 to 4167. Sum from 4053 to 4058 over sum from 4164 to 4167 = 1.65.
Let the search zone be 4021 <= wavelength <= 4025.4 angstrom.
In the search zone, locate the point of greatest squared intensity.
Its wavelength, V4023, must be 4023.10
